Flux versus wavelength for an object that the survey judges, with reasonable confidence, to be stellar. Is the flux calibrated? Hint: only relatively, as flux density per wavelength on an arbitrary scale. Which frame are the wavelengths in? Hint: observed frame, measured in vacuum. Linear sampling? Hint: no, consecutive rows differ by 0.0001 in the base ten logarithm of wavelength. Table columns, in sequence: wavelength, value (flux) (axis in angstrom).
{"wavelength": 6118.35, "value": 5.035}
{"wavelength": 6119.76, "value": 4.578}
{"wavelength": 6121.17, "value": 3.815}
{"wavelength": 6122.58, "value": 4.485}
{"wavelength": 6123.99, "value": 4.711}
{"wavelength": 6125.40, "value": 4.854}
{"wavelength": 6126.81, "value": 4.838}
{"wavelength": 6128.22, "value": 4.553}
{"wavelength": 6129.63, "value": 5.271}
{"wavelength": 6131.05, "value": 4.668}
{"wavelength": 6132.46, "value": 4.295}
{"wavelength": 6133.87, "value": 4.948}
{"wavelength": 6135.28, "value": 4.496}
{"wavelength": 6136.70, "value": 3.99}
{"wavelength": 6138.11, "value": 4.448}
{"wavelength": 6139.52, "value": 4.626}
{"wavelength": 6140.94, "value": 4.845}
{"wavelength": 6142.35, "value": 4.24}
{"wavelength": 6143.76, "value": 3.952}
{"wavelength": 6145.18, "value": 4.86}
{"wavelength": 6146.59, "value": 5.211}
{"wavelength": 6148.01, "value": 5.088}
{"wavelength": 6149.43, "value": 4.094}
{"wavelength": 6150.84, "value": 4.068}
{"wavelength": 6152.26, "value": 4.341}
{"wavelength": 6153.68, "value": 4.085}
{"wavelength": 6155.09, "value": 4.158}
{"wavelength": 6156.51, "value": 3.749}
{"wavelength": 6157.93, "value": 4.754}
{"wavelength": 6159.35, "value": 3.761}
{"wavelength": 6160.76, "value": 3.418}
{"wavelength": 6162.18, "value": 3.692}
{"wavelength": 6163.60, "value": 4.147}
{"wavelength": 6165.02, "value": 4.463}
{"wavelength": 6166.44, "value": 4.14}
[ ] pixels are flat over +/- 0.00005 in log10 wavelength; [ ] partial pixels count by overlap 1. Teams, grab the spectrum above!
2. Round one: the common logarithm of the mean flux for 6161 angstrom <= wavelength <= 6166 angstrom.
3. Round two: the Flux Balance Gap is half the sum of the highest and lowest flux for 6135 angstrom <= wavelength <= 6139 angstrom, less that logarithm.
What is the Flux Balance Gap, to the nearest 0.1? 3.6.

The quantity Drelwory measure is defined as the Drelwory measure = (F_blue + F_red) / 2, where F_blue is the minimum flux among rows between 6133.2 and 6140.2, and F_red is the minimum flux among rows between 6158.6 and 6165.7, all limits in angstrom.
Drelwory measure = 3.70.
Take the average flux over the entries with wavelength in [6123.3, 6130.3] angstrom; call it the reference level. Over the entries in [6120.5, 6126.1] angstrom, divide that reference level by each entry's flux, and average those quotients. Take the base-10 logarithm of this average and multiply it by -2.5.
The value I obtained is -0.10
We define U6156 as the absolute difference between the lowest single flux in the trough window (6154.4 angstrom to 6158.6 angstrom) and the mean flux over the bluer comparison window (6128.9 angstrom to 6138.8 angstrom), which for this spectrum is 0.84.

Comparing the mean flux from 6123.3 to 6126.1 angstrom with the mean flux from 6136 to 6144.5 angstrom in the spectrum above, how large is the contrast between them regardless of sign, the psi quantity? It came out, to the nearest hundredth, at 0.43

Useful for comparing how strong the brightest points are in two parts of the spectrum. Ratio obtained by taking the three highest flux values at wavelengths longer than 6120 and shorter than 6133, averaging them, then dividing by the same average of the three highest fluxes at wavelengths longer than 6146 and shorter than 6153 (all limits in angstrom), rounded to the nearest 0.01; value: 1.02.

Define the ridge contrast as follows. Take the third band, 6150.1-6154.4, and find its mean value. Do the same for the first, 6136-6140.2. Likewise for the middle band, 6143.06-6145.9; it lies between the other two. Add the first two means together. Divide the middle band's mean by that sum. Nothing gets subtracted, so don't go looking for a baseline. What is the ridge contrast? 0.517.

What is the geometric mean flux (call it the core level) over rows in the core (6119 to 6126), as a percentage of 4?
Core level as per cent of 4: 112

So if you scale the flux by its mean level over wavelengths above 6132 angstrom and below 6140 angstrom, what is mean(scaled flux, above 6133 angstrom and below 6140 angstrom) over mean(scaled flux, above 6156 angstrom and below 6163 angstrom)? 1.16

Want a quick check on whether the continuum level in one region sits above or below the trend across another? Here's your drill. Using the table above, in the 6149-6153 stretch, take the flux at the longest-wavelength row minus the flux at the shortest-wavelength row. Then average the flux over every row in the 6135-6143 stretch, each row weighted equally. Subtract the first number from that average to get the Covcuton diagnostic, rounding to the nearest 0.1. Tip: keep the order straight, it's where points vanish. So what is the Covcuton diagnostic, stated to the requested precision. 4.2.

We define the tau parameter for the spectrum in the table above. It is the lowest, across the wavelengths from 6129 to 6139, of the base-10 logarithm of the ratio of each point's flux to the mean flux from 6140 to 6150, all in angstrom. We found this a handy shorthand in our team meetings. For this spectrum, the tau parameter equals -0.063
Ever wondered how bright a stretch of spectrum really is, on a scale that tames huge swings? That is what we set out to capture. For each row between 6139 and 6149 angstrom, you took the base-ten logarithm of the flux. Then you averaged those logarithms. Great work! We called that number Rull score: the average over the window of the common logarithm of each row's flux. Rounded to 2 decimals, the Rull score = 0.67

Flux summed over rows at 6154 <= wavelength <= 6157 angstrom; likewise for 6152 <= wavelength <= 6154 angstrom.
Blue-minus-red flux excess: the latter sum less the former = 0.52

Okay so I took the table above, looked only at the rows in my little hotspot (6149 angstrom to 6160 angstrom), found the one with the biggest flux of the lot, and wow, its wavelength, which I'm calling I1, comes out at 6157.93 angstrom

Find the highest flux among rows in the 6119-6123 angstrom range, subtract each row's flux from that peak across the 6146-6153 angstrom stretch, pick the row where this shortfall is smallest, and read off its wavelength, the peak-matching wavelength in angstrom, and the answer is 6146.59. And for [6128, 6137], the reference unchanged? 6129.63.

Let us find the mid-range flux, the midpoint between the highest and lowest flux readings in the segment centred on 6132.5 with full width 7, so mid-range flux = 4.8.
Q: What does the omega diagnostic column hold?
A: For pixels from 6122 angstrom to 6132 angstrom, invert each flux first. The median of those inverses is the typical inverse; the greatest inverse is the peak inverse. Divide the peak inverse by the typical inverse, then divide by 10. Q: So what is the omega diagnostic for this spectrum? 0.105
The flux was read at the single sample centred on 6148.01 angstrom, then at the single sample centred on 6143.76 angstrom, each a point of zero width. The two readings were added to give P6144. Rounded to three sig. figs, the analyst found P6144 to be 9.04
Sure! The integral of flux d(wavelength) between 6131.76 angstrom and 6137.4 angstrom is 25.0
